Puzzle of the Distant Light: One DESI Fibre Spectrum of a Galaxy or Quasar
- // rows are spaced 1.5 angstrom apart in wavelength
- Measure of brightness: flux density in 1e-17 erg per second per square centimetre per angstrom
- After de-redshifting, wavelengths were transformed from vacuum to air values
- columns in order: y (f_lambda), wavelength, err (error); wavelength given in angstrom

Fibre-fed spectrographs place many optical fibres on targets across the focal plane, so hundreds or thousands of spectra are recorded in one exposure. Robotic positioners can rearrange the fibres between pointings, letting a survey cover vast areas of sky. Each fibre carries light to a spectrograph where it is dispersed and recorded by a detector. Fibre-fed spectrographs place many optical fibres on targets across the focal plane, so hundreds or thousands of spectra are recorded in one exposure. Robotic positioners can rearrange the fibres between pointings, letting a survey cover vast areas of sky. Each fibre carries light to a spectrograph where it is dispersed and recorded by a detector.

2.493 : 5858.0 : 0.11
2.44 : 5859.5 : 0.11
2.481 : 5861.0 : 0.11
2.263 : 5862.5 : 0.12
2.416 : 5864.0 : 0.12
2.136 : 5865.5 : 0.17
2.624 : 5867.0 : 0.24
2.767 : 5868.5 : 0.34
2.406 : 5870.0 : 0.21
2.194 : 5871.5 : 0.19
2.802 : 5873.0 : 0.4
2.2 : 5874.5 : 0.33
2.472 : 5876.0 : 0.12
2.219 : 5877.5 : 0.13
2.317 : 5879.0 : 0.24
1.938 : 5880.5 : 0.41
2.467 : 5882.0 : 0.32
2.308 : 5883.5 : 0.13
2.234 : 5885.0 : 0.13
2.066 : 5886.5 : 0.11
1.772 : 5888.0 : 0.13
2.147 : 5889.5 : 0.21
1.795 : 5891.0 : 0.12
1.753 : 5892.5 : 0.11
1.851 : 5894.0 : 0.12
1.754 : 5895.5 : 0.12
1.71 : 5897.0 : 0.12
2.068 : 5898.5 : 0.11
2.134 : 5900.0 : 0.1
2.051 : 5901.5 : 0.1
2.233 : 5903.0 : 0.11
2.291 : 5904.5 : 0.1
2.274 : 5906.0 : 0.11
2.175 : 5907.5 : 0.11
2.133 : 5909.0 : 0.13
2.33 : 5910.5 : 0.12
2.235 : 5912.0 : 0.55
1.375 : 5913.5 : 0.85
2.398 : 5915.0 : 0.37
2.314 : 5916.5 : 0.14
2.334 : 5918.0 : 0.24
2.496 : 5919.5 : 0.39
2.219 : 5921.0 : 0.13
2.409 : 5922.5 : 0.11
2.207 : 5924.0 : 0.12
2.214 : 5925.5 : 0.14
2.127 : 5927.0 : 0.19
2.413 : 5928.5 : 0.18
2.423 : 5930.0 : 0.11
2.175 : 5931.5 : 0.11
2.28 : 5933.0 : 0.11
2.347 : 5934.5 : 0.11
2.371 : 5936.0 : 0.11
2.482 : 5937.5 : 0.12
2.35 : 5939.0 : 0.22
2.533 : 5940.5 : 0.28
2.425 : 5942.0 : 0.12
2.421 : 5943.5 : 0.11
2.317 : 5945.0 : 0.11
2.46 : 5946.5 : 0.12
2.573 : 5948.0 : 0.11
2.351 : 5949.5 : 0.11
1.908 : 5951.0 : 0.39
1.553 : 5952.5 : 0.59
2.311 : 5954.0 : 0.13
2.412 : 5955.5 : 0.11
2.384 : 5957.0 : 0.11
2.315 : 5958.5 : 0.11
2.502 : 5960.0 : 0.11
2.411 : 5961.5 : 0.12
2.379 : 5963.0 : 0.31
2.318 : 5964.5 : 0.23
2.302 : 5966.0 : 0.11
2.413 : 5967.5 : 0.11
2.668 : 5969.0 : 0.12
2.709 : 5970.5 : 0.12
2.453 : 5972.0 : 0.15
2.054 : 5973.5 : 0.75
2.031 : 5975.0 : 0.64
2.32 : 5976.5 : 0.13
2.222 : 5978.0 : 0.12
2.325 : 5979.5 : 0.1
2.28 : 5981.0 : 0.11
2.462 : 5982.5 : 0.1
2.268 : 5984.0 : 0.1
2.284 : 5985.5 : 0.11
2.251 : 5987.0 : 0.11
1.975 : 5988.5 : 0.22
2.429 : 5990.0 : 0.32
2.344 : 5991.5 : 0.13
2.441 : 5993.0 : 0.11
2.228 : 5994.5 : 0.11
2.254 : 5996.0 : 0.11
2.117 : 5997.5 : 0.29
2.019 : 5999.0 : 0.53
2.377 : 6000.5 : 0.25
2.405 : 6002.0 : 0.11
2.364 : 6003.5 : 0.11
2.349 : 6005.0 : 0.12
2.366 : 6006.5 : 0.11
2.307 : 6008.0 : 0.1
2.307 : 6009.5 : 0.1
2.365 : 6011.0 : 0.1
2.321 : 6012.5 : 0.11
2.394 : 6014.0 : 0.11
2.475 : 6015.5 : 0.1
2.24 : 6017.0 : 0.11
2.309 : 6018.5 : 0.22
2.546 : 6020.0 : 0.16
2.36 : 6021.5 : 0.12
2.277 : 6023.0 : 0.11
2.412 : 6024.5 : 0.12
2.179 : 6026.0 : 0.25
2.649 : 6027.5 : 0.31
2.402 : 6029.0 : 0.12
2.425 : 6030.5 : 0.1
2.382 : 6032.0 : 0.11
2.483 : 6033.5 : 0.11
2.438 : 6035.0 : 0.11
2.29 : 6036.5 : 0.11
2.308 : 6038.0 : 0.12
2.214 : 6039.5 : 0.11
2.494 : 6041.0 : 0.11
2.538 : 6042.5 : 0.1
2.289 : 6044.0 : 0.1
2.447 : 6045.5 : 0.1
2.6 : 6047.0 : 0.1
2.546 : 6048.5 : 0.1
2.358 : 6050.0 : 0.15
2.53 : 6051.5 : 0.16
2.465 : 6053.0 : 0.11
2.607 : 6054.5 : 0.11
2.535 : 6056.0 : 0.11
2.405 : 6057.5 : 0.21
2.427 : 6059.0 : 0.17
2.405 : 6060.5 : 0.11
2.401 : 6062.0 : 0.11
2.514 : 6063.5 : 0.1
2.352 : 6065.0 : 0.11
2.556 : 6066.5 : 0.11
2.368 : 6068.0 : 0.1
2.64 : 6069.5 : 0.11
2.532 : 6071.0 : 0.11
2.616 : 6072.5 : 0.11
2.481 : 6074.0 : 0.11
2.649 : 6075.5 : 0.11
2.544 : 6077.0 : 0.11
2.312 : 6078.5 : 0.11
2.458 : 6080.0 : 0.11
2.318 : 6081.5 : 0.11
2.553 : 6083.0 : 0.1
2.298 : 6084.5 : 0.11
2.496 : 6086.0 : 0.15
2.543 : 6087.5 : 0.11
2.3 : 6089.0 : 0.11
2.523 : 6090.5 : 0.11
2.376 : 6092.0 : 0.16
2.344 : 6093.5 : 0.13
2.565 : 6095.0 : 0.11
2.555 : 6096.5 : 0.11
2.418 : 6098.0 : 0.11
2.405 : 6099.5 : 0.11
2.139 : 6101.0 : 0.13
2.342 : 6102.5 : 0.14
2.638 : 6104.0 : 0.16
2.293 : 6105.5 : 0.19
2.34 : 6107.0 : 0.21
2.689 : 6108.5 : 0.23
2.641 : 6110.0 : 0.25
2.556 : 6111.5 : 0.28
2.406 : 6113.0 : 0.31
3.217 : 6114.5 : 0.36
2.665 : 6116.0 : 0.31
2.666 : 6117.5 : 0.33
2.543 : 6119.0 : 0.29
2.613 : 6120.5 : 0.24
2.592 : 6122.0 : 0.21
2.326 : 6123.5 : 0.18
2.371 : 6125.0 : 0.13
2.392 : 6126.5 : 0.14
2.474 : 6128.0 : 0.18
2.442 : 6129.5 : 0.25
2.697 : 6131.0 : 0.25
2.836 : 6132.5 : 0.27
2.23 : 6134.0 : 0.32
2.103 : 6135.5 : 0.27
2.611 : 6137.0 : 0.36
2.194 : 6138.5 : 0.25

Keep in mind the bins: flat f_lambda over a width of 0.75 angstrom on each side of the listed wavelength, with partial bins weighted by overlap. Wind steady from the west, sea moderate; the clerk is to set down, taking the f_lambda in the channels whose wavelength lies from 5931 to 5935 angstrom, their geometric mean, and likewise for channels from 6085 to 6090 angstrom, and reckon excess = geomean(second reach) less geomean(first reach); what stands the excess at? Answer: 0.178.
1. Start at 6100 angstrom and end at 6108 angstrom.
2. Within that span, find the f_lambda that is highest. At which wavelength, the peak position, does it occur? 6104.0 angstrom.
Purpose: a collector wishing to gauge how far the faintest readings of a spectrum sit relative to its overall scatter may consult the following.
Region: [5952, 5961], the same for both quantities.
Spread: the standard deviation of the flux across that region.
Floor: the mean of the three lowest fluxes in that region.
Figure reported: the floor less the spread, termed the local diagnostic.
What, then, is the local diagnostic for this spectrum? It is 1.7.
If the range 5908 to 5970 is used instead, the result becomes 1.4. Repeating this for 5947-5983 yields 1.6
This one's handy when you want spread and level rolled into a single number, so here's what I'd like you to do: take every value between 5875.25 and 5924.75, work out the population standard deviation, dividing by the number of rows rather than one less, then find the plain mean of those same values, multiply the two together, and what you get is 0.55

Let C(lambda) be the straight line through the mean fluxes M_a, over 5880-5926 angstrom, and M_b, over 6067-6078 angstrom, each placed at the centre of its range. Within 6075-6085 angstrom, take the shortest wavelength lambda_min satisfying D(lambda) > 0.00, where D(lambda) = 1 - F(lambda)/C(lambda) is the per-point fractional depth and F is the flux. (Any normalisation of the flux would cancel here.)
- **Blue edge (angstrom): 6077.0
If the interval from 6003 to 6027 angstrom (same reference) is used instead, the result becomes 6003.5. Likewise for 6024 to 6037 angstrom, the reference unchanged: 6024.5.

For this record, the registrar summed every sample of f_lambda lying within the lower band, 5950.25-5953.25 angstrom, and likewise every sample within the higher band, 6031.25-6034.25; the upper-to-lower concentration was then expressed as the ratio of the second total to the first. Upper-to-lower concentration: 1.41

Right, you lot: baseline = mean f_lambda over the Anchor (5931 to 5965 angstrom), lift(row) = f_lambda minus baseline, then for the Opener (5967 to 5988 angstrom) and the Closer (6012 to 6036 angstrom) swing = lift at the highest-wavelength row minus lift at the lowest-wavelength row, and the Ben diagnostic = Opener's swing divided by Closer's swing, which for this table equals -1.4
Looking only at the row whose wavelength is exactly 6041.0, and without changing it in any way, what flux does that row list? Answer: 2.494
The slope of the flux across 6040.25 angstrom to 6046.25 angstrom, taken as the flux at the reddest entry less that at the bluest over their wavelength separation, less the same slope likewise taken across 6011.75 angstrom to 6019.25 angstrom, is -0.01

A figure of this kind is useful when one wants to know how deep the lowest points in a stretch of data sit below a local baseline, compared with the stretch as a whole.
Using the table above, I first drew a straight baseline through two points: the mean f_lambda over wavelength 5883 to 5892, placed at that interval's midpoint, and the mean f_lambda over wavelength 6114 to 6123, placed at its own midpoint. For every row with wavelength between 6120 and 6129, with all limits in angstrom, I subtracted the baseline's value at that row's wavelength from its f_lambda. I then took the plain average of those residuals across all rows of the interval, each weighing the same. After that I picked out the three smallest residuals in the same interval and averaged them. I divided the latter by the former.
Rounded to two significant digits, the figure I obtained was 1.4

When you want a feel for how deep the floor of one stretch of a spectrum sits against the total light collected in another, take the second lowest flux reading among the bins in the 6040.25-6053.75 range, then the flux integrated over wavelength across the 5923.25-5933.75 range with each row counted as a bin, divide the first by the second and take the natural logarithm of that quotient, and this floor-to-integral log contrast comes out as -2.3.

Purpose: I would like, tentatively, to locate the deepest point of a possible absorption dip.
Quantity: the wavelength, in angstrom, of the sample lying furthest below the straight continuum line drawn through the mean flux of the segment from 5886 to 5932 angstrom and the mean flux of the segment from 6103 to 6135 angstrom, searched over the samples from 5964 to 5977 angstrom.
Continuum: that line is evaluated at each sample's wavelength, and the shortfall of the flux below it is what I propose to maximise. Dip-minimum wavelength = 5975.0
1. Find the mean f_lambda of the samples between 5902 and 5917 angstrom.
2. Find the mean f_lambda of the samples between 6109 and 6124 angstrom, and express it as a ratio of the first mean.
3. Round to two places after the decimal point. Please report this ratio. 1.21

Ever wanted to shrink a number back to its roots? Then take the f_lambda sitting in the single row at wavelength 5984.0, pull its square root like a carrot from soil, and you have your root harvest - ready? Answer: 1.51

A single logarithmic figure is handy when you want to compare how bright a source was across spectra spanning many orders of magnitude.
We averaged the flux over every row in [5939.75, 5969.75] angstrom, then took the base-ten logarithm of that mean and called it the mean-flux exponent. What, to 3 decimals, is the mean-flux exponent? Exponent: 0.371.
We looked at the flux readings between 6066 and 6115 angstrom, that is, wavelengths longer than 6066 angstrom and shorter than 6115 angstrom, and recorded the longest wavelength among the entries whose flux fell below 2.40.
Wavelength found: 6107.0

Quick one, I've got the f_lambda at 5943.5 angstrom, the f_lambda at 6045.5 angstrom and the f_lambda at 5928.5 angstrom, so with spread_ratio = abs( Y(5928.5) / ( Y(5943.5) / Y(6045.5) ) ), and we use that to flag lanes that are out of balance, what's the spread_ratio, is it 2.44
